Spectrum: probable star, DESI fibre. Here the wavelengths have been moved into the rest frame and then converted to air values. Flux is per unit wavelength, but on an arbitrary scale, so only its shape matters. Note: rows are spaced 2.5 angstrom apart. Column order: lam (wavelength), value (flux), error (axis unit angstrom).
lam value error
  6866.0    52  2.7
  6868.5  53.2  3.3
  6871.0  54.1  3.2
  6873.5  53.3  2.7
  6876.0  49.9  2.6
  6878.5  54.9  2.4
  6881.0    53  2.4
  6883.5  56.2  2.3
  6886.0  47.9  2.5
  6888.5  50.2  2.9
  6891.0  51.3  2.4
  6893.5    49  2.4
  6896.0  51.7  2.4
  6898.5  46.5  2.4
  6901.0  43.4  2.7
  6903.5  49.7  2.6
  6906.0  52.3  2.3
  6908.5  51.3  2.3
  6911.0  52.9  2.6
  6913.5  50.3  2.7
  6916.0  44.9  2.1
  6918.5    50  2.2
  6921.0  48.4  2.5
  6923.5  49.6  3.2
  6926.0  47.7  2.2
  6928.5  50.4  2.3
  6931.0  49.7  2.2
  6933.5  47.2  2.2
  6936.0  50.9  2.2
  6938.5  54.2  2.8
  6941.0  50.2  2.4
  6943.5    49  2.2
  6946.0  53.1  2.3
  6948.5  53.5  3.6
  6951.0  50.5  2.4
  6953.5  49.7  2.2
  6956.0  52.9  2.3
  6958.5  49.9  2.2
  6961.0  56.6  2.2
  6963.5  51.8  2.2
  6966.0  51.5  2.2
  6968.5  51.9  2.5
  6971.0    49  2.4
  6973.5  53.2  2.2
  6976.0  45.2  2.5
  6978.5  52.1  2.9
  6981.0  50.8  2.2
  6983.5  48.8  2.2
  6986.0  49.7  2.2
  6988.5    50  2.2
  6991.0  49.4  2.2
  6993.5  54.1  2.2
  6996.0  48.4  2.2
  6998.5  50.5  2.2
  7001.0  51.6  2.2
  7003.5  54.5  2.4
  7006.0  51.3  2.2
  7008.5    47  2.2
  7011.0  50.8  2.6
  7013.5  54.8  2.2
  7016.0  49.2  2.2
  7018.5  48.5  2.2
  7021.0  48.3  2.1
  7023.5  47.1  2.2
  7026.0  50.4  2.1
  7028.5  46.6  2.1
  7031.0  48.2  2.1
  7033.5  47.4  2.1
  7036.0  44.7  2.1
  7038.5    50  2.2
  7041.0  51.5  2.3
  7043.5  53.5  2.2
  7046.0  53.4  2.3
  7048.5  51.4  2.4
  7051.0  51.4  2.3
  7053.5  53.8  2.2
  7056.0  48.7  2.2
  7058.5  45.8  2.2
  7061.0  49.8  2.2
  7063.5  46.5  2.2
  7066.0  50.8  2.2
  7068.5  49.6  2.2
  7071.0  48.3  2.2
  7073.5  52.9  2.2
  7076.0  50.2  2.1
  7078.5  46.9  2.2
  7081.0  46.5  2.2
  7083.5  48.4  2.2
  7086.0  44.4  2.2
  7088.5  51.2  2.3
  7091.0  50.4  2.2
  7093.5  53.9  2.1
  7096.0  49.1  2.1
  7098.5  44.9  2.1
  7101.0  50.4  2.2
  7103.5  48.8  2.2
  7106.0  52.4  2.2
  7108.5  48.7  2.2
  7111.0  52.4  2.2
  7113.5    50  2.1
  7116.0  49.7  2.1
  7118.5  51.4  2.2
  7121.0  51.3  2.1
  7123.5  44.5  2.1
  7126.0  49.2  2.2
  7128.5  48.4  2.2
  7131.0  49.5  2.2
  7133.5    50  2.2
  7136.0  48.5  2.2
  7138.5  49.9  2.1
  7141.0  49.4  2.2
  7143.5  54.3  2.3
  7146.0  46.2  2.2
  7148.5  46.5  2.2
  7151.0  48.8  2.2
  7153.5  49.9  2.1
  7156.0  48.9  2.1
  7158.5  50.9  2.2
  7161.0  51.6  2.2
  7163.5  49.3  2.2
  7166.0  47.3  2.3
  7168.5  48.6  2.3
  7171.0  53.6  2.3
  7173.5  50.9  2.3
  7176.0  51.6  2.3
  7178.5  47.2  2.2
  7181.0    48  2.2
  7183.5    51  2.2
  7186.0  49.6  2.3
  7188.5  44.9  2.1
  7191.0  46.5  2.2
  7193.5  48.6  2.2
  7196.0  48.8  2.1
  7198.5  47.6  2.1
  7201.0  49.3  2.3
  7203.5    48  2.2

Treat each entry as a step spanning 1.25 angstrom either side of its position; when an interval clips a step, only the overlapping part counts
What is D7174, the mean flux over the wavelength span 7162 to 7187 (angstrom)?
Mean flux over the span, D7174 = 49.7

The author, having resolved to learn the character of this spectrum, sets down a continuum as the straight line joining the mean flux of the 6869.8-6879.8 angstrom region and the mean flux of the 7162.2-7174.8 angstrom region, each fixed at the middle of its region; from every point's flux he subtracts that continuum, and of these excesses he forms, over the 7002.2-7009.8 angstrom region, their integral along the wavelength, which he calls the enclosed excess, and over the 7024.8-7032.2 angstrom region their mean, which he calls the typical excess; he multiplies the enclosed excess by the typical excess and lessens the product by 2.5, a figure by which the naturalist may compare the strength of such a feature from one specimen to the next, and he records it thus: 14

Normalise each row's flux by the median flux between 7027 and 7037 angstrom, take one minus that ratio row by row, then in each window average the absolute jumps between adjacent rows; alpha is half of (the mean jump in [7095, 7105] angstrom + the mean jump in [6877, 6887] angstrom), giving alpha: 0.09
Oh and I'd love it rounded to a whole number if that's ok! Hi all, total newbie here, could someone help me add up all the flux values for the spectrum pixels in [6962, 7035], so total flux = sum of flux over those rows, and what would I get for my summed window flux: 1452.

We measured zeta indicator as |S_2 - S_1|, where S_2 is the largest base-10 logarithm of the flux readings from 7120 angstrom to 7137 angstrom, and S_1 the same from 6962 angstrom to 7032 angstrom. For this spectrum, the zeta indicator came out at 0.029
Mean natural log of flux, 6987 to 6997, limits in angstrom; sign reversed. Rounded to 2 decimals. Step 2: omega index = -3.92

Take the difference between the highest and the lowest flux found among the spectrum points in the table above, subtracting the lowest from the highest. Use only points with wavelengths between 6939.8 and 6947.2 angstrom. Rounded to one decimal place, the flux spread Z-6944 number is 4.1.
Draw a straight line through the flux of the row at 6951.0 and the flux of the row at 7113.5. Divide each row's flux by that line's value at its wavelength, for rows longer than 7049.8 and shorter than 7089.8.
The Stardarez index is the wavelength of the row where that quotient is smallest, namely 7086.0 angstrom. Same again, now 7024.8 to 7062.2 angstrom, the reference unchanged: 7036.0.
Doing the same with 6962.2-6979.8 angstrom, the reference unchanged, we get 6976.0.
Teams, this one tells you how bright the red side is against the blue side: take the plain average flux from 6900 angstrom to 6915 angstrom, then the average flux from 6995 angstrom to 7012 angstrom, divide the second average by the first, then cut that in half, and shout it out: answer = 0.506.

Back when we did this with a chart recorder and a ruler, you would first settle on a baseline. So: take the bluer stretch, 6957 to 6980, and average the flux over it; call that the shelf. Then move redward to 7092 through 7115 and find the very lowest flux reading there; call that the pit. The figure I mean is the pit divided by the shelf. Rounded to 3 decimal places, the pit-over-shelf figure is 0.876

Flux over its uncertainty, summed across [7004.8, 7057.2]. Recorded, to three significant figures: 474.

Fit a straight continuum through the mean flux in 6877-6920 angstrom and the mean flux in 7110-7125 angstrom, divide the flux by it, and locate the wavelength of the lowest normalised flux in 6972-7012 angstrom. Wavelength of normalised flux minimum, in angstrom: 6976.0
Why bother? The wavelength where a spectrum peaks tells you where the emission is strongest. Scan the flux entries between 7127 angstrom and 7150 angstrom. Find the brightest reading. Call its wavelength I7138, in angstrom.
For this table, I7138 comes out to 7143.5 angstrom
